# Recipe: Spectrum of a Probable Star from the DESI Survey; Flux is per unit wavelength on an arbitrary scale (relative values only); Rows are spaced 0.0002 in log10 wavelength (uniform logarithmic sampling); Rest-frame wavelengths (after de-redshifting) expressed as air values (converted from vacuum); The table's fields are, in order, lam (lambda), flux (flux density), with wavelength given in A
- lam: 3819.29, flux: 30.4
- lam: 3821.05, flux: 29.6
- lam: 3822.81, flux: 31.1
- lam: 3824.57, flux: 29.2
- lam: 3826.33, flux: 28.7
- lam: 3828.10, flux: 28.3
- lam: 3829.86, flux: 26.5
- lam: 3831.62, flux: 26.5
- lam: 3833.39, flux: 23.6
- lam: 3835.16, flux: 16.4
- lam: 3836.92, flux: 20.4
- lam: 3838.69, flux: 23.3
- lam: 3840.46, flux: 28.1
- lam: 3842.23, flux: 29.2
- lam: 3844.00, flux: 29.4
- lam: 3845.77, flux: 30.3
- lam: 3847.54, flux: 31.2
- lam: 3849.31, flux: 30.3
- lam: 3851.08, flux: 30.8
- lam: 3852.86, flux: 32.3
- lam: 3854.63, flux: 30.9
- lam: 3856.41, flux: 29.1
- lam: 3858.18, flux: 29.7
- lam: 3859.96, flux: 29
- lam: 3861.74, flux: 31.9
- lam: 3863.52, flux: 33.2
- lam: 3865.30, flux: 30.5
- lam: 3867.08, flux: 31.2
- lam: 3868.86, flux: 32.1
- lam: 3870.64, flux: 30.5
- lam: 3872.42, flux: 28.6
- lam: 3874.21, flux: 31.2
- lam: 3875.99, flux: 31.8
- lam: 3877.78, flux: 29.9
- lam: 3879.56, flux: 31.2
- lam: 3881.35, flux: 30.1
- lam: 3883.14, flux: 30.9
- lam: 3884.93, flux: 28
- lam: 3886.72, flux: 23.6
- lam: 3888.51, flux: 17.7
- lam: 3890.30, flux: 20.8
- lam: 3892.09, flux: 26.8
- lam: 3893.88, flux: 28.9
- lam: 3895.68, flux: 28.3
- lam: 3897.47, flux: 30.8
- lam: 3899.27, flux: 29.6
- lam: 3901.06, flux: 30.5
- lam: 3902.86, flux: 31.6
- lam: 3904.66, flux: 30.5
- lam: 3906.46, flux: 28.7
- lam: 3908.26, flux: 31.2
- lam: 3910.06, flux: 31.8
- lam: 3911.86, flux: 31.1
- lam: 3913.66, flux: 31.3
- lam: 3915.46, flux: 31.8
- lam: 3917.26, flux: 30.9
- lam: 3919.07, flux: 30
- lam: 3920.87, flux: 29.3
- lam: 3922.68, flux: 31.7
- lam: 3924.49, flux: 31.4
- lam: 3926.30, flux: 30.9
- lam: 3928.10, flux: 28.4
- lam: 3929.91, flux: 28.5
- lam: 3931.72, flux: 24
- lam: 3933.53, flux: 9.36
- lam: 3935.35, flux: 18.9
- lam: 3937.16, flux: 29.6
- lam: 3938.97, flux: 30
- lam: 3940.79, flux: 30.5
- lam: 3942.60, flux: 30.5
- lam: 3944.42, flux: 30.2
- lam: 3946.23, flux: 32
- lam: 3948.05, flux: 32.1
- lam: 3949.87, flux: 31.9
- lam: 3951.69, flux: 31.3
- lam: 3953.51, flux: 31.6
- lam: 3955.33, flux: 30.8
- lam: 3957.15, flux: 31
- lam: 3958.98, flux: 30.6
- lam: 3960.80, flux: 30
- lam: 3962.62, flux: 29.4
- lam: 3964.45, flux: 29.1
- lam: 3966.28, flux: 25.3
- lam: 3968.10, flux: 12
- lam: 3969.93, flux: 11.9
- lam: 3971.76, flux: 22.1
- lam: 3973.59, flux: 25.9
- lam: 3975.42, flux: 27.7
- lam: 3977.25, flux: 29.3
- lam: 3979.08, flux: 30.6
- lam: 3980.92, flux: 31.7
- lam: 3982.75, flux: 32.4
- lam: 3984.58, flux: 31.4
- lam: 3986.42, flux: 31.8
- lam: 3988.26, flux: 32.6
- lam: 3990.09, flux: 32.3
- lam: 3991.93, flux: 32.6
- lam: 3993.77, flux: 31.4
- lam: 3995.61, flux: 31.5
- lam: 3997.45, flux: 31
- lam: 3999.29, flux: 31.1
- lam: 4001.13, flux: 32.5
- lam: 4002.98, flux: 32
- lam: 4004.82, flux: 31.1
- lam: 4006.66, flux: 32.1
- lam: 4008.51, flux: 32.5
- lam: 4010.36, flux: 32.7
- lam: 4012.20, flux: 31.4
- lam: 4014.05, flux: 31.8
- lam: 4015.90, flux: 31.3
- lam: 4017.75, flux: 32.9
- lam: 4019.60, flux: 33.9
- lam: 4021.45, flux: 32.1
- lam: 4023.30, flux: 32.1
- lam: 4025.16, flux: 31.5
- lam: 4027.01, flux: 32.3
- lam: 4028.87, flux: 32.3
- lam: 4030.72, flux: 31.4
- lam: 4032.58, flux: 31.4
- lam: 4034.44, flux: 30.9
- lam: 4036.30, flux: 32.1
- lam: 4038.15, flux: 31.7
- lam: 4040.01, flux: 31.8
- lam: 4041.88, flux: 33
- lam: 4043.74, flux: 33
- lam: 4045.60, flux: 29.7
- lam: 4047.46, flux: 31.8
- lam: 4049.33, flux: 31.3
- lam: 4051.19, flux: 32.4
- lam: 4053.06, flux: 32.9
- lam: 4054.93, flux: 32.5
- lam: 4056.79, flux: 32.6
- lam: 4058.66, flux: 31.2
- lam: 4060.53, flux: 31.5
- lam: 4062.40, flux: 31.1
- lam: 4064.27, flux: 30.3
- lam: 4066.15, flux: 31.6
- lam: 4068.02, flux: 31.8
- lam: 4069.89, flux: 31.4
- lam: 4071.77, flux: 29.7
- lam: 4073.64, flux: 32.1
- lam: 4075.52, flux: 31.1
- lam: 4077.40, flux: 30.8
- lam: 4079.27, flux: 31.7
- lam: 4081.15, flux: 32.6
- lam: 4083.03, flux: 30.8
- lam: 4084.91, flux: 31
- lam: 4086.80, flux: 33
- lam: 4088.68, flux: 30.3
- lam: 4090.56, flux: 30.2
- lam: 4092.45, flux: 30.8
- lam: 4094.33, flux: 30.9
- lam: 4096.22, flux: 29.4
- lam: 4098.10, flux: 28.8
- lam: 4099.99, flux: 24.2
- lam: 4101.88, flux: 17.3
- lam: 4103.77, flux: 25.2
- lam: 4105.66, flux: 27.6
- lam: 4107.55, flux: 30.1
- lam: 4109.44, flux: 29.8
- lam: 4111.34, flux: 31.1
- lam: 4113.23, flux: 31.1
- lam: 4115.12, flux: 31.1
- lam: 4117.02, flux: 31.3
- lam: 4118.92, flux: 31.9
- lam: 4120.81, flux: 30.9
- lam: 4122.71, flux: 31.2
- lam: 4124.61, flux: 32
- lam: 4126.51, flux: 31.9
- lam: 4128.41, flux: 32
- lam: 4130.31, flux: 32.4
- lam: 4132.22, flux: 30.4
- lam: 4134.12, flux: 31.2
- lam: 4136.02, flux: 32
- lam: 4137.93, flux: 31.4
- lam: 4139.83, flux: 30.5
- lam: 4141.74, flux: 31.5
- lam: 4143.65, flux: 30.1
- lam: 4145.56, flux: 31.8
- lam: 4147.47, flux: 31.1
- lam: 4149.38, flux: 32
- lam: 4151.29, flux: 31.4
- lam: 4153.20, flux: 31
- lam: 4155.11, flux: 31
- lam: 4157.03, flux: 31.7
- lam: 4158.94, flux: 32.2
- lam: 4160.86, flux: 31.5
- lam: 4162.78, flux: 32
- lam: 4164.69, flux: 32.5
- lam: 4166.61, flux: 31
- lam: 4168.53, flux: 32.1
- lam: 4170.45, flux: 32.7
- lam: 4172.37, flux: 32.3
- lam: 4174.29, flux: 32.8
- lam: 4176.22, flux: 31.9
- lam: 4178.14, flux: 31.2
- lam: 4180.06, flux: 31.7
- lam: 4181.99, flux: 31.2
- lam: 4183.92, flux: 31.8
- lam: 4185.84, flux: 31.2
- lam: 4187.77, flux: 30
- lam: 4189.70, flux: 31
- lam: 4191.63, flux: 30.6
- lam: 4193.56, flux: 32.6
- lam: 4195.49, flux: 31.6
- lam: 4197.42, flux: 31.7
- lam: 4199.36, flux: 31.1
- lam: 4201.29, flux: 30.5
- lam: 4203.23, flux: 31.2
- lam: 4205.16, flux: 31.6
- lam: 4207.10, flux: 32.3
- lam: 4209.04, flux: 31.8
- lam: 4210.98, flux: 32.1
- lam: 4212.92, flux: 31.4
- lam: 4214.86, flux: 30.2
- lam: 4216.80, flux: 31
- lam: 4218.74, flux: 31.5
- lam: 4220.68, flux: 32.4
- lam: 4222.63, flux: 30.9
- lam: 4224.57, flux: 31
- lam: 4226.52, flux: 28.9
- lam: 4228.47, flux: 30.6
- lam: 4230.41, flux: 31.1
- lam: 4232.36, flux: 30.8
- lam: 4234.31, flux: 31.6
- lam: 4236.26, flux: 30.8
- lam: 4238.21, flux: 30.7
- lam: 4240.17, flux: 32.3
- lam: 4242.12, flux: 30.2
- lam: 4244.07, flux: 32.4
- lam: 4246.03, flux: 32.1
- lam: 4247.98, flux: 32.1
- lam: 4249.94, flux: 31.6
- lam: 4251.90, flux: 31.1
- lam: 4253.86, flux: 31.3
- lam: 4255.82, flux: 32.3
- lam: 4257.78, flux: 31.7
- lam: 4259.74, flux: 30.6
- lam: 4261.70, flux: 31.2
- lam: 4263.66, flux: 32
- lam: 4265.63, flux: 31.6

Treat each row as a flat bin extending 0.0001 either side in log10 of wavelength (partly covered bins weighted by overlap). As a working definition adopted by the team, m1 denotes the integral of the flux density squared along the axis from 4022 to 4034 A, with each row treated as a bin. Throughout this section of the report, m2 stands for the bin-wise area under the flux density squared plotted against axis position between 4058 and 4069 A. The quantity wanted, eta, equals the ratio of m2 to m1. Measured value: 0.89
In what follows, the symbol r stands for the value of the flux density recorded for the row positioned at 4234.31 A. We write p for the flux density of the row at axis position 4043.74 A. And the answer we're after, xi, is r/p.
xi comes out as 0.96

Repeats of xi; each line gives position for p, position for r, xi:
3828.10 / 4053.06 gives 1.16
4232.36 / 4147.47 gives 1.01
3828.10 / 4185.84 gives 1.10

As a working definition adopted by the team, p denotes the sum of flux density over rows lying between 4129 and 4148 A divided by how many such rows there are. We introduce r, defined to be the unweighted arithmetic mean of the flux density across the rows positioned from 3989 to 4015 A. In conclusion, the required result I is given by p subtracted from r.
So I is 0.6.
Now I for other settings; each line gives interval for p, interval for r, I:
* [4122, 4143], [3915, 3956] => -2.6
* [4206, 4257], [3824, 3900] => -2.9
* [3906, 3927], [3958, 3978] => -6.0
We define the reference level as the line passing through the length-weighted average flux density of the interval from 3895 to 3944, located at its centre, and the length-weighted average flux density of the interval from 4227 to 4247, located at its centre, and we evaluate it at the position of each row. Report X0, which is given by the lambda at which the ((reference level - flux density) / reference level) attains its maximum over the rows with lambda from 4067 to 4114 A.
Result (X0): 4101.88 A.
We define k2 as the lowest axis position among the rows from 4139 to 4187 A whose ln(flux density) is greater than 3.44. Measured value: 4141.74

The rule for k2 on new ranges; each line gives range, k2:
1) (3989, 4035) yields 3990.09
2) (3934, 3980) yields 3946.23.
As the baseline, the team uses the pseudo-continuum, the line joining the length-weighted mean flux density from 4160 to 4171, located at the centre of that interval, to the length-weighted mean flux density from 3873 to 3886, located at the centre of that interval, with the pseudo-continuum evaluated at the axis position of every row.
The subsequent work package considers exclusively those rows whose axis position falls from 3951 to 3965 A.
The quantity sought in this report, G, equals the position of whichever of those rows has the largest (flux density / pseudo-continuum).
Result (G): 3953.51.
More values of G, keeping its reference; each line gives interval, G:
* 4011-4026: 4019.60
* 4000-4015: 4010.36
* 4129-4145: 4130.31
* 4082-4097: 4086.80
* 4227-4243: 4240.17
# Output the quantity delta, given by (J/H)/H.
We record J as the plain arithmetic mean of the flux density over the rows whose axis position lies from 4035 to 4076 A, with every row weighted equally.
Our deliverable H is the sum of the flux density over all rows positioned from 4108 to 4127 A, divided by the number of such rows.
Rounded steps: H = 31.2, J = 31.7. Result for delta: 0.0325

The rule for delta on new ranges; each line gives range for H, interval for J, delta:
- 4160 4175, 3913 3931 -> 0.0295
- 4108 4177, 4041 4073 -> 0.0318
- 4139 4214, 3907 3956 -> 0.0295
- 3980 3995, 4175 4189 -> 0.0305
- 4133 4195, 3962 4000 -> 0.0284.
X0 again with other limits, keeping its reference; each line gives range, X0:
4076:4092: 4090.56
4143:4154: 4143.65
